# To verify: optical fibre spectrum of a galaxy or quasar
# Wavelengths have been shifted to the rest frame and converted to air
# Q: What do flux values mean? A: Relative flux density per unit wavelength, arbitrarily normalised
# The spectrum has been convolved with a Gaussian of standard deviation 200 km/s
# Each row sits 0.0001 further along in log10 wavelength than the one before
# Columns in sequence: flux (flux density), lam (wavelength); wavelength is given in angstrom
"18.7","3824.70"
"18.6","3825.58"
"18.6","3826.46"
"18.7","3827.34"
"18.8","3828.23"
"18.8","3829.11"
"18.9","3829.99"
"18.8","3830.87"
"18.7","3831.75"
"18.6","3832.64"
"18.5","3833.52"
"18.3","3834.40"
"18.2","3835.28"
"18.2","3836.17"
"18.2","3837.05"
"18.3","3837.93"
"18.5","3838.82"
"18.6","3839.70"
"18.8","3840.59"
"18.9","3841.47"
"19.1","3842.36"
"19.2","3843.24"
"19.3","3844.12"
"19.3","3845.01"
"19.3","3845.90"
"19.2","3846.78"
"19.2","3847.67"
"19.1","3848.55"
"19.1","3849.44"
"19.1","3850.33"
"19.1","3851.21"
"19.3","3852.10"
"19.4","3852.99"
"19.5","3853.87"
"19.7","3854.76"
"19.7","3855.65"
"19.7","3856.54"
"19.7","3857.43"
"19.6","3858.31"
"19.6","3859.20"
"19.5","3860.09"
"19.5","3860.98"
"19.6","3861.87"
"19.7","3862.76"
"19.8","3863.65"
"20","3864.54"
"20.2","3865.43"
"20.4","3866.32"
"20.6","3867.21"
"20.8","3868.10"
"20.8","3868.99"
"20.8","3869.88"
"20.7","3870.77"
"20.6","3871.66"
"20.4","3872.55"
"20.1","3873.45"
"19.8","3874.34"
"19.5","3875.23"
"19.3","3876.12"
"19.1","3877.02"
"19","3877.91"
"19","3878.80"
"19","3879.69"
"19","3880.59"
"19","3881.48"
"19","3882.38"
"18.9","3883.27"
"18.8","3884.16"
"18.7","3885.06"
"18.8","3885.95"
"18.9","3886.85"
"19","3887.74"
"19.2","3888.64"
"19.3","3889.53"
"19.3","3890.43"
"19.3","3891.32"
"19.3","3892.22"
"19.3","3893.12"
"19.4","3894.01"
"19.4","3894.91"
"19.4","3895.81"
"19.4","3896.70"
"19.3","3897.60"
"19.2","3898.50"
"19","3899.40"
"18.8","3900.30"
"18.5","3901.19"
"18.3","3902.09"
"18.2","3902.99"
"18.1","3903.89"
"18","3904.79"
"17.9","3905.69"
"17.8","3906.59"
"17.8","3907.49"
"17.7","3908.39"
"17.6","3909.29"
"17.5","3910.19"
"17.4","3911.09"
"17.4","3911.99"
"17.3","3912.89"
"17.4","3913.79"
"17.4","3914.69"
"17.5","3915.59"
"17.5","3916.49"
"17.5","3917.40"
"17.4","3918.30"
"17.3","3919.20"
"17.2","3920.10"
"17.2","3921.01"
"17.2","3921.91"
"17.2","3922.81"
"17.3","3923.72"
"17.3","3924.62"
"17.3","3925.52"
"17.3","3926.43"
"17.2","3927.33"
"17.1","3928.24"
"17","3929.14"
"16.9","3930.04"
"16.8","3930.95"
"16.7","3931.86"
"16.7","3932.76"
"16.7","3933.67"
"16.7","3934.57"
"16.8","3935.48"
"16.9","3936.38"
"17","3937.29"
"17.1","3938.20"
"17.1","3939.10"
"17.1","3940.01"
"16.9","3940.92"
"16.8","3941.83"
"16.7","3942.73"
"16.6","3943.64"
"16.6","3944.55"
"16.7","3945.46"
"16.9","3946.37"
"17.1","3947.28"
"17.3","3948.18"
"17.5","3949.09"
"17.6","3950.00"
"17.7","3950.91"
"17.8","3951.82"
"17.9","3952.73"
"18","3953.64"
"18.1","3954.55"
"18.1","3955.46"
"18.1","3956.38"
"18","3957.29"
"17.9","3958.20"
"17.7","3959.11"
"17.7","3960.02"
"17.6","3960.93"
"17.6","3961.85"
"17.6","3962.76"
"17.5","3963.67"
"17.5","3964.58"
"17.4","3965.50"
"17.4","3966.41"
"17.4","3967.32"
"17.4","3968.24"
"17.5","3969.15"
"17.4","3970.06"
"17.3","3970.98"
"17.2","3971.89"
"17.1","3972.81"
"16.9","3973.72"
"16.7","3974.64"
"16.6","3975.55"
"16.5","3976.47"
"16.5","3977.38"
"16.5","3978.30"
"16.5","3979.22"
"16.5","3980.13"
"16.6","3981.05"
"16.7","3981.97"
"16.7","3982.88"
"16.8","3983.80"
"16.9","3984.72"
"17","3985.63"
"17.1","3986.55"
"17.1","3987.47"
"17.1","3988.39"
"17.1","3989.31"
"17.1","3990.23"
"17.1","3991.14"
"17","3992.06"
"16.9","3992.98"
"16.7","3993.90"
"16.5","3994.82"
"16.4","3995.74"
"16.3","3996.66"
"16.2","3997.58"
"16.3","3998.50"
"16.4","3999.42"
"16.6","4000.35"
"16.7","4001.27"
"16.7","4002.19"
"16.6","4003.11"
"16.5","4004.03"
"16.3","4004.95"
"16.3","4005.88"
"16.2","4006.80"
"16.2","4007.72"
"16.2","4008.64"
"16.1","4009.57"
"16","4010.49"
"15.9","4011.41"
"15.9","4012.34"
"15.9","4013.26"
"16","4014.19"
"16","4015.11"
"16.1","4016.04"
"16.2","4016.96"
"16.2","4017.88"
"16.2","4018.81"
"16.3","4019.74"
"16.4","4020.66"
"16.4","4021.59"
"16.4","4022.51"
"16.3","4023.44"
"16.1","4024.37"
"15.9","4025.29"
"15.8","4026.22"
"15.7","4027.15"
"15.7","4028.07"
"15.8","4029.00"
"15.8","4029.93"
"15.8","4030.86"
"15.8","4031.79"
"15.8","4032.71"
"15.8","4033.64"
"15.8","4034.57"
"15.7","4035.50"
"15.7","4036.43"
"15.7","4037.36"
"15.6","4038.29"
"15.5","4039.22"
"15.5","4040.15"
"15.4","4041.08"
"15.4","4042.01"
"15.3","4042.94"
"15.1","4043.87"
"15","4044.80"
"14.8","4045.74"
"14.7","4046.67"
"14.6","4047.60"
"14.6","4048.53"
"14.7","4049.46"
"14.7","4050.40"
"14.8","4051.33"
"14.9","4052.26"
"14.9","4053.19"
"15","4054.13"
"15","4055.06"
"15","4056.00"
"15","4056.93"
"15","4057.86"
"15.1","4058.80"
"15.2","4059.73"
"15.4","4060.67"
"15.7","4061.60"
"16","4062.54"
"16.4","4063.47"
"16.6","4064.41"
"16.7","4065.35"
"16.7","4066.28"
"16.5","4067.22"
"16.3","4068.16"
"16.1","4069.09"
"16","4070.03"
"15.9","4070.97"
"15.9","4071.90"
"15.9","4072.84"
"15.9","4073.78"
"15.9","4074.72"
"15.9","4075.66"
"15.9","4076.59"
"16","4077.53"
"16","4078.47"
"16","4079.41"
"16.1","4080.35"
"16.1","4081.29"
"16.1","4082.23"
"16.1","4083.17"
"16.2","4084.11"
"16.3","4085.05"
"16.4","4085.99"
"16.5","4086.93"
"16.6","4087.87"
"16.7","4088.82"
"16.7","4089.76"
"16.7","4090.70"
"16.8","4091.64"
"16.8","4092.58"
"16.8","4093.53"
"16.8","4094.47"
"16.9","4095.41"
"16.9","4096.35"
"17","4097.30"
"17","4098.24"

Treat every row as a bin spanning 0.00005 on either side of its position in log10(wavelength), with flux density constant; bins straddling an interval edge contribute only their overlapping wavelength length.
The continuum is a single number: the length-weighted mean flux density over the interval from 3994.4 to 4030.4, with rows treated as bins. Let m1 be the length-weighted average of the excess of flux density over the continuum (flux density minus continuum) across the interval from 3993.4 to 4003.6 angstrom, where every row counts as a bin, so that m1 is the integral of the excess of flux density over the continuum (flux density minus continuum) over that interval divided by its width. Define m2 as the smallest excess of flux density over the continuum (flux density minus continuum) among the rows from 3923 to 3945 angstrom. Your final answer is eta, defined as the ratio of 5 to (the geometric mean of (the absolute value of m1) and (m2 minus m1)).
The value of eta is 27.7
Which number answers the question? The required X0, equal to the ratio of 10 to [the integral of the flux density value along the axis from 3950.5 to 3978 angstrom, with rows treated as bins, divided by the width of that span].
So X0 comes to 0.57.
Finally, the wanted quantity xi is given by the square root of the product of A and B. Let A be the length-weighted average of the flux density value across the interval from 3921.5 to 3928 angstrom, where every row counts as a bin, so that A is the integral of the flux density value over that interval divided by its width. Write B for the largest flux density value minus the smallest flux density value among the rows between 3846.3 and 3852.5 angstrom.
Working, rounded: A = 17.2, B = 0.20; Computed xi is 1.9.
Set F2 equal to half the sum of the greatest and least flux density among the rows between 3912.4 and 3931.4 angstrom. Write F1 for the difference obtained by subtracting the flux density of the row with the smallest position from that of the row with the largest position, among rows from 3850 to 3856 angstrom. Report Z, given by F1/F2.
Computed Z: 0.03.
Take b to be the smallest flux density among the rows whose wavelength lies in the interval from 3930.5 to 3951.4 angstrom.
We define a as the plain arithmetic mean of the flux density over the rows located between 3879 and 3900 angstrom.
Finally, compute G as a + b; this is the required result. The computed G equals 36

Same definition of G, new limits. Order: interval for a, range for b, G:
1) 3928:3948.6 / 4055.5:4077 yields 32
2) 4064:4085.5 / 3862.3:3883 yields 35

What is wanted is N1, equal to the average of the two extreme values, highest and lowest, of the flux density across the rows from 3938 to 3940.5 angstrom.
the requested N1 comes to 17.1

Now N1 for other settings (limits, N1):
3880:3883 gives 19.0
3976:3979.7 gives 16.5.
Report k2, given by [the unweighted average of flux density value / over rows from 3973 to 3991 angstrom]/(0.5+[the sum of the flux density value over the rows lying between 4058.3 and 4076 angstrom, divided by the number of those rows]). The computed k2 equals 1.02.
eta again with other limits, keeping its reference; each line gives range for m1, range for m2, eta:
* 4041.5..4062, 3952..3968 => 2.9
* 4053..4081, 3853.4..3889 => 4.8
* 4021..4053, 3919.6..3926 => 4.6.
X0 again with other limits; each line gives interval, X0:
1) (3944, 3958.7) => 0.57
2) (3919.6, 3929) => 0.58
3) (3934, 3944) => 0.59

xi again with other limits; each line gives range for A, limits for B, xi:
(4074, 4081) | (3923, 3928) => 1.3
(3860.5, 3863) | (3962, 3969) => 2.0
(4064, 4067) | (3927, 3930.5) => 2.2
